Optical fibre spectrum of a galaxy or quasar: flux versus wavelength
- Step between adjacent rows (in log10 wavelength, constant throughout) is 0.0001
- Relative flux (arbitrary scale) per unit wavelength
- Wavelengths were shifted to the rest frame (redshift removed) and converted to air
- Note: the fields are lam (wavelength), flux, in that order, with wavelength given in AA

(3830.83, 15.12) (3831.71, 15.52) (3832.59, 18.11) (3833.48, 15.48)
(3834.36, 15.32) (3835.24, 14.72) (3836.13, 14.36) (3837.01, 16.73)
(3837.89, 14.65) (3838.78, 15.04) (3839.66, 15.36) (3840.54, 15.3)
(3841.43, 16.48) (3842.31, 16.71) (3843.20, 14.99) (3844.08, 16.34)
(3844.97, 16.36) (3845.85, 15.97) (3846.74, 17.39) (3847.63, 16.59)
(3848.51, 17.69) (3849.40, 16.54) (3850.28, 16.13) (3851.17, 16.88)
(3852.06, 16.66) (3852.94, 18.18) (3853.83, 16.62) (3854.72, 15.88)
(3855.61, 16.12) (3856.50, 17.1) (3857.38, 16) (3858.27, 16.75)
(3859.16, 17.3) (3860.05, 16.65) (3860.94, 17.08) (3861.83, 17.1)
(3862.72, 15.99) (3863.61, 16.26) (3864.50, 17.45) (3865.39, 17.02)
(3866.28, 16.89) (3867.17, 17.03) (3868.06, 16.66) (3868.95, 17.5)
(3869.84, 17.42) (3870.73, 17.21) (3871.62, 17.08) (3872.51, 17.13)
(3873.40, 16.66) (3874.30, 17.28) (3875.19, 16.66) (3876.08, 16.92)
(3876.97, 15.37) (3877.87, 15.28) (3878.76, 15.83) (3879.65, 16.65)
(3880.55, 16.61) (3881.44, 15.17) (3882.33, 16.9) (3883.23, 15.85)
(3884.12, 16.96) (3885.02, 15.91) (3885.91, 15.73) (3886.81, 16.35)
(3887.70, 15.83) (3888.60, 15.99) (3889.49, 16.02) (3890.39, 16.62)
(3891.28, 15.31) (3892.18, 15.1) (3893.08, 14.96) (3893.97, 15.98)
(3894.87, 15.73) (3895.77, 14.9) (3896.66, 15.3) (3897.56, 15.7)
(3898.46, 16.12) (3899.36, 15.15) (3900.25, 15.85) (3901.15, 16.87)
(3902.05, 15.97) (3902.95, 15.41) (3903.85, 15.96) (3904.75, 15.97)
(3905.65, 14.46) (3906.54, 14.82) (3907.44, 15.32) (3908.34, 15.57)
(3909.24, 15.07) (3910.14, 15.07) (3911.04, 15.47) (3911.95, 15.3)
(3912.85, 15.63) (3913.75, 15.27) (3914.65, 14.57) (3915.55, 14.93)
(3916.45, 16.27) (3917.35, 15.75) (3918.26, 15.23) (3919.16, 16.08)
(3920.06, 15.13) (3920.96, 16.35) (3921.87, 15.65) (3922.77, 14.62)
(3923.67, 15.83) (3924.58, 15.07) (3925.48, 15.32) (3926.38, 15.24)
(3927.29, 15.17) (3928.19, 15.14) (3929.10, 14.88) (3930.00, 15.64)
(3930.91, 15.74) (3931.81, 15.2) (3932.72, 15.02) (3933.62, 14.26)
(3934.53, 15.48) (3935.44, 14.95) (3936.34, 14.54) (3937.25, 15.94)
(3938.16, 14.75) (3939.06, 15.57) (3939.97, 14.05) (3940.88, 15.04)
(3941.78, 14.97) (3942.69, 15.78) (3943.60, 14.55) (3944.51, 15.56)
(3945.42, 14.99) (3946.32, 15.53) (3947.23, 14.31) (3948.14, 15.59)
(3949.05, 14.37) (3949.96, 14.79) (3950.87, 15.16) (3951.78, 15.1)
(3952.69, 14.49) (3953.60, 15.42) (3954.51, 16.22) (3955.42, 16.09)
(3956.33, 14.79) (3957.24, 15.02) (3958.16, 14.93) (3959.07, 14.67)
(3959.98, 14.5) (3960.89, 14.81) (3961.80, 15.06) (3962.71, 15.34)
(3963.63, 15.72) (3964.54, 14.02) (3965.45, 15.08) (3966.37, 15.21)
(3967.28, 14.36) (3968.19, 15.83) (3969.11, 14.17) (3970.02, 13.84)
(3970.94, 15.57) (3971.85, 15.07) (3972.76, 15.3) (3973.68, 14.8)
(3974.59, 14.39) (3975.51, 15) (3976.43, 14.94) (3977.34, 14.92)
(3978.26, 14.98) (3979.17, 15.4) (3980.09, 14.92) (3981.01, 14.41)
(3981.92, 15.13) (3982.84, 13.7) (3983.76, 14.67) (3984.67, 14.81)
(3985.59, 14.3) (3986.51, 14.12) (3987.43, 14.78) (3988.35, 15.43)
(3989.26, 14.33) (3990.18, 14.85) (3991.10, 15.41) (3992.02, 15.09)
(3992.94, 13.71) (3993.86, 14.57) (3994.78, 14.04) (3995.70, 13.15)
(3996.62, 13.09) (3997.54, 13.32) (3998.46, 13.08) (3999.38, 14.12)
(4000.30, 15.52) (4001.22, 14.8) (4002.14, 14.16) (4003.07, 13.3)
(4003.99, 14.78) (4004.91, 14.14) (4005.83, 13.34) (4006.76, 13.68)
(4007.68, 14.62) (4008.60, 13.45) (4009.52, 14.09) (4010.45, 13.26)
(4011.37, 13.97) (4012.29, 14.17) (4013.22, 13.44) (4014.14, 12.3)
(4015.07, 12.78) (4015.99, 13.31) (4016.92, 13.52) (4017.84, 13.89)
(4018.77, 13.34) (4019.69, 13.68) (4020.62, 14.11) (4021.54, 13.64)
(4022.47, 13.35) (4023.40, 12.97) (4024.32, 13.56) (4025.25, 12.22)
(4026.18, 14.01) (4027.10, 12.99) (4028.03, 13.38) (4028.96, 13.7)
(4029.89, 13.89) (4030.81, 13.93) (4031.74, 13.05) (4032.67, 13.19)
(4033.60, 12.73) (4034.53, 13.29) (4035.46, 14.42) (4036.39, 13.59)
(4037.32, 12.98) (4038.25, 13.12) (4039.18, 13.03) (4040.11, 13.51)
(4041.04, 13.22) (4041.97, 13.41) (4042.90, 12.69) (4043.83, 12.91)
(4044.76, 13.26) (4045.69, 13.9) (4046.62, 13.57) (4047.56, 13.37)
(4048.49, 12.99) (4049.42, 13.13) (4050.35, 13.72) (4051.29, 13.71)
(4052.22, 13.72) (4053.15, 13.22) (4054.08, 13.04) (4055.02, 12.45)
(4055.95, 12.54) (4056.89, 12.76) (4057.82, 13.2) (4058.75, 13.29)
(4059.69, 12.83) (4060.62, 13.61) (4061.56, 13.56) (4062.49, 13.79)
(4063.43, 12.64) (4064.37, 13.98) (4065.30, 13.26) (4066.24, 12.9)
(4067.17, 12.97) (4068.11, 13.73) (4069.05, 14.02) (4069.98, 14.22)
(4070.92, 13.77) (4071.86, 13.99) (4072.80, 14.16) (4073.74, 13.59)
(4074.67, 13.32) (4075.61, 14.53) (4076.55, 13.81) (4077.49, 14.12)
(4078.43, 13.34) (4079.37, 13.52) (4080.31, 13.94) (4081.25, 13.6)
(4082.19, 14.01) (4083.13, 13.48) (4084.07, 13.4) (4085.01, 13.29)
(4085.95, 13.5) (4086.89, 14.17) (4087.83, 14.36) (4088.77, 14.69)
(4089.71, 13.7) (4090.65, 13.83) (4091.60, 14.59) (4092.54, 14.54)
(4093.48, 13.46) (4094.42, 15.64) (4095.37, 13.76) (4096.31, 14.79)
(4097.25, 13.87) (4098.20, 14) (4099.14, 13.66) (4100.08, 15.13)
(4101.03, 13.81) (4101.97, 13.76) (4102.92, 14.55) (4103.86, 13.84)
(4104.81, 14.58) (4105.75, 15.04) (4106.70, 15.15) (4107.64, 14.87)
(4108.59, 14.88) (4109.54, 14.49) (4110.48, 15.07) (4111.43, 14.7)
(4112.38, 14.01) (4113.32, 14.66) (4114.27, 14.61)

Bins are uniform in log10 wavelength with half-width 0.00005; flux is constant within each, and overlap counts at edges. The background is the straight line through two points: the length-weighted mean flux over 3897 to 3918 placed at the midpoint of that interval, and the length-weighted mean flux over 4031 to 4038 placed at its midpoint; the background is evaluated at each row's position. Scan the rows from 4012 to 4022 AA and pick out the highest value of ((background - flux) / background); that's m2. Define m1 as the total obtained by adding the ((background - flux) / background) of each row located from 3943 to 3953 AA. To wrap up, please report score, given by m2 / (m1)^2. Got 8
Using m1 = -0.1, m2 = 0.10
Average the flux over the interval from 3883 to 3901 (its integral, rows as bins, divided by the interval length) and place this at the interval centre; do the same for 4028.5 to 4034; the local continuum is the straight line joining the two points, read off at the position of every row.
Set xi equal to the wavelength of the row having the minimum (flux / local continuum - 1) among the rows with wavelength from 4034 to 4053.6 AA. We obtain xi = 4042.90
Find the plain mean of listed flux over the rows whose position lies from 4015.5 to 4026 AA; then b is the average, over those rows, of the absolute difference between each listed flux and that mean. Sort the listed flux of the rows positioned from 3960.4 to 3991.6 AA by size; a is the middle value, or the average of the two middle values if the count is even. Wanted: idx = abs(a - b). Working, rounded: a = 14.9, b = 0.34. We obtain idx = 14.6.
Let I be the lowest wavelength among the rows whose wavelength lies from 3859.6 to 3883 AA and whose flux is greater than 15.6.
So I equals 3860.05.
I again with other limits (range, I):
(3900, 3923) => 3900.25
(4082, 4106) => 4094.42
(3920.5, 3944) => 3920.96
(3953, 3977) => 3954.51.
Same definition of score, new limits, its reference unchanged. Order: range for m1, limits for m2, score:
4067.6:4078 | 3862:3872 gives 0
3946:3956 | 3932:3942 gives 1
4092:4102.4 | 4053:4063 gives 0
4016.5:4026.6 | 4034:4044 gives 14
